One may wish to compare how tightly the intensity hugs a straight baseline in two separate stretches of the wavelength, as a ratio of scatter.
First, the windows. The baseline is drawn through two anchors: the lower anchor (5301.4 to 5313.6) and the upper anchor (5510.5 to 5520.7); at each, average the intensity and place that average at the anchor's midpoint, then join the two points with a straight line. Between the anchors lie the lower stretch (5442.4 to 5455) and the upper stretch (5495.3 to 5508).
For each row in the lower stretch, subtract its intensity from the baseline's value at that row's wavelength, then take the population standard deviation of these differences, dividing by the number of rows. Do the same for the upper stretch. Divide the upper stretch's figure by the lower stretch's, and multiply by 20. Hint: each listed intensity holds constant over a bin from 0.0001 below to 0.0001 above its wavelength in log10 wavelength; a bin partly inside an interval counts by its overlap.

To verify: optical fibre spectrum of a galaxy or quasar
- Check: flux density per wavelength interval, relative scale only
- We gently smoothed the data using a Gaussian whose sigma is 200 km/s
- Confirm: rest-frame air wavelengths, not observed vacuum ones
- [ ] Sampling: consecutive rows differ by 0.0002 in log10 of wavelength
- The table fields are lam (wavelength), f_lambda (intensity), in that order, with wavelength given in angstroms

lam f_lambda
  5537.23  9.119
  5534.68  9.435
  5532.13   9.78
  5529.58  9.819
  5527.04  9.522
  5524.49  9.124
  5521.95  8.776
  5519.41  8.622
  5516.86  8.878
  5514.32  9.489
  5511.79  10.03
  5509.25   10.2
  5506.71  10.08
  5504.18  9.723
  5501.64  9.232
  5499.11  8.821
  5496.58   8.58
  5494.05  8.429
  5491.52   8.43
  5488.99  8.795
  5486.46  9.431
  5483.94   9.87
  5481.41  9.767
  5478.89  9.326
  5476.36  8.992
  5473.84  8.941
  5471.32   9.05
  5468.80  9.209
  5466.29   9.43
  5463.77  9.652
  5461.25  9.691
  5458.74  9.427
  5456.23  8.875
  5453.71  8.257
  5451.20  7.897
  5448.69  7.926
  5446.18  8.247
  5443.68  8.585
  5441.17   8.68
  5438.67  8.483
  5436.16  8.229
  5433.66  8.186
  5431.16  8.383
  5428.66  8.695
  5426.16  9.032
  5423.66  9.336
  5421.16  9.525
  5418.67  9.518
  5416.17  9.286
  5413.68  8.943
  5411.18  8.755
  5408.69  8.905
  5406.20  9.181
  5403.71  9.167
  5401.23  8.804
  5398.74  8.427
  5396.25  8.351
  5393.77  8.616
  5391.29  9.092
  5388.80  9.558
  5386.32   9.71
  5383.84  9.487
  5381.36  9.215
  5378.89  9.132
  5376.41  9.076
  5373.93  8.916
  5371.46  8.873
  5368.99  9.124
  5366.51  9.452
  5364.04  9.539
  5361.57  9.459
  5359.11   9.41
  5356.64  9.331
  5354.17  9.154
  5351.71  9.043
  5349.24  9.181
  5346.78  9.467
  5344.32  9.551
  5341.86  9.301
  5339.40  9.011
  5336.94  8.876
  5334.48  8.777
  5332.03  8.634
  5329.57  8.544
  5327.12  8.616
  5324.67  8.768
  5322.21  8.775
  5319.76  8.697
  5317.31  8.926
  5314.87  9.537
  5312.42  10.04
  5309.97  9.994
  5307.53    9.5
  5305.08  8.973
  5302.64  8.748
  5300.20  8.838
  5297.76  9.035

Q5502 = 45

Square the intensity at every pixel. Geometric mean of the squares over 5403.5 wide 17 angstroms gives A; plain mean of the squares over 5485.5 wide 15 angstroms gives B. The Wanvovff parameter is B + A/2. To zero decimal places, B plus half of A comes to 125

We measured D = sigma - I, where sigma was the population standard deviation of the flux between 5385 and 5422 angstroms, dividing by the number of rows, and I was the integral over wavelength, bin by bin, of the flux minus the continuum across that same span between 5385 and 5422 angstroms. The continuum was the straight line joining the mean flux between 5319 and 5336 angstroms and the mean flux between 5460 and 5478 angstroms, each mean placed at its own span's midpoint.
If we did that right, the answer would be -1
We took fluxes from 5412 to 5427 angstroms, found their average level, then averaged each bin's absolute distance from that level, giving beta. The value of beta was 0.19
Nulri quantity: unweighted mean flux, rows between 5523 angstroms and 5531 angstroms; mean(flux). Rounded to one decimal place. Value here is 9.5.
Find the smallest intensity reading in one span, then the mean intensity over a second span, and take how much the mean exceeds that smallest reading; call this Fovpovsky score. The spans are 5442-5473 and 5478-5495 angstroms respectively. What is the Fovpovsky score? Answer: 1.3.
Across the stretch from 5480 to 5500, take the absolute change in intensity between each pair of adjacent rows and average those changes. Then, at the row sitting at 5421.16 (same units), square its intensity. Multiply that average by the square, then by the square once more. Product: 2276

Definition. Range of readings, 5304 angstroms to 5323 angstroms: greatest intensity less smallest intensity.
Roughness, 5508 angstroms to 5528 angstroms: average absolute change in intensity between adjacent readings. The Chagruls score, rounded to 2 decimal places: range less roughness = 0.99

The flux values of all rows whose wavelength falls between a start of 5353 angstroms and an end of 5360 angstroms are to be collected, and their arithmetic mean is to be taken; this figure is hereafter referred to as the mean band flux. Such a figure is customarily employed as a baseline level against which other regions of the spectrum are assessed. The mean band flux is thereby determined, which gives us 9.3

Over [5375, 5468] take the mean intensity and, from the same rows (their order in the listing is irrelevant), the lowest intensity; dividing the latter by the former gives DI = 0.886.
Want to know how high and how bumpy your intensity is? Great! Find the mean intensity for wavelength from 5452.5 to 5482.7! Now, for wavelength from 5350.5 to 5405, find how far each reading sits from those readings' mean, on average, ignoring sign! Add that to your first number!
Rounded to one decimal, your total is 9.5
